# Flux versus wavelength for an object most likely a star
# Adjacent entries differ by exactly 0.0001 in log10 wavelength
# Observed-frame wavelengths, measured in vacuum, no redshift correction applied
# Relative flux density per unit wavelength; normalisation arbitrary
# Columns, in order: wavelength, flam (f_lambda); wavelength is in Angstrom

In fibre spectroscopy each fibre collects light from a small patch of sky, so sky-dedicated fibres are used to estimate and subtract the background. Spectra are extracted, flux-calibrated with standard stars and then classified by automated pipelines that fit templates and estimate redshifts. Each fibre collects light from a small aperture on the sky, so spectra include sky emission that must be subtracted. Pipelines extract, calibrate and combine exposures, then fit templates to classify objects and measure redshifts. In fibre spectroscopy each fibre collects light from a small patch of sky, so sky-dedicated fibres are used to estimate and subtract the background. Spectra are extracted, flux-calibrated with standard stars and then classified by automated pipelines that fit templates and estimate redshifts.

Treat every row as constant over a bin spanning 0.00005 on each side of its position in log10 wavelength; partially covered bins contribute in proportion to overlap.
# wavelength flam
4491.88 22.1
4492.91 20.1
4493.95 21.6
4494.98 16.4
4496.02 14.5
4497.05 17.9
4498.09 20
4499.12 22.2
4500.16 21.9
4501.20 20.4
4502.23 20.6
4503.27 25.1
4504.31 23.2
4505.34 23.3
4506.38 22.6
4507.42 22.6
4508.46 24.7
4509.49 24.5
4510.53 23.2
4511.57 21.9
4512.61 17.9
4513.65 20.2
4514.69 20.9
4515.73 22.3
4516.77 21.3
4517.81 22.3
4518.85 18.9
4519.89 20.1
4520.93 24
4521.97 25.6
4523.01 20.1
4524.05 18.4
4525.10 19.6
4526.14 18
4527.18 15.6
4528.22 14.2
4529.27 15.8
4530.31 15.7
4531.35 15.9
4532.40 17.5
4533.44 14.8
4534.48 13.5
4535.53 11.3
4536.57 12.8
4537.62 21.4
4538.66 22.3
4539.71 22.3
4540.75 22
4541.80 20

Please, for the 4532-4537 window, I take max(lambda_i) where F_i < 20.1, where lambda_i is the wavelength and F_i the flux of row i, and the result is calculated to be 4536.57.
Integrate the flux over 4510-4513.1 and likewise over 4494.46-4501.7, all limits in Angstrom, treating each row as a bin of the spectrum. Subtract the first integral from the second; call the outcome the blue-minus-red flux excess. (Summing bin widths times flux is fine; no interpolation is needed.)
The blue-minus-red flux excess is 73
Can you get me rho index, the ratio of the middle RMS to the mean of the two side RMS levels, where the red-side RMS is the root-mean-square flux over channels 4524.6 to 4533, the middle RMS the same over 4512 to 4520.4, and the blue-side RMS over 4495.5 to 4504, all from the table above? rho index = 1.11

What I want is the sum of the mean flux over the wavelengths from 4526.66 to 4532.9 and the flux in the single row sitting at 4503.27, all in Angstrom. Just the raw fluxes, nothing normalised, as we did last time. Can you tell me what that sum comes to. 41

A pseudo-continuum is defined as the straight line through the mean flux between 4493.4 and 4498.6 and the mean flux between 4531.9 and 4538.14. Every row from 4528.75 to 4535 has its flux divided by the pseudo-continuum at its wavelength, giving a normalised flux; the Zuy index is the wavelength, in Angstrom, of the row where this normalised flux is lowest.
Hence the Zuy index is 4534.48 Angstrom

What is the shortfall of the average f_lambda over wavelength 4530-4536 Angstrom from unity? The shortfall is -13.8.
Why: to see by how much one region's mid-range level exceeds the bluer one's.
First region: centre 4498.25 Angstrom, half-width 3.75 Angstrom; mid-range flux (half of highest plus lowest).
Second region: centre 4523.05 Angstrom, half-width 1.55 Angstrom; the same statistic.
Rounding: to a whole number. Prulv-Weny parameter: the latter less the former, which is 4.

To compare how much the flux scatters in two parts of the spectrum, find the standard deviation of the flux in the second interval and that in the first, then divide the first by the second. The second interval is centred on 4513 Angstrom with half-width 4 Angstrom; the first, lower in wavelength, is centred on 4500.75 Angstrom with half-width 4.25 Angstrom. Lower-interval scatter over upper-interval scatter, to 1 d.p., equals 1.1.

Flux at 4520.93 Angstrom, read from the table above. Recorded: 24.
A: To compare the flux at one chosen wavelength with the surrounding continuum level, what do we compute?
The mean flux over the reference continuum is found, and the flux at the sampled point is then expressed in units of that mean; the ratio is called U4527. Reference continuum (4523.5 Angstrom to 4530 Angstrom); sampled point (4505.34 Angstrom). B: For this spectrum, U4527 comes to 1.38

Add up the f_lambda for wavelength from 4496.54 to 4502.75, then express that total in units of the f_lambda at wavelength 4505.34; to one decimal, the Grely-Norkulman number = 5.3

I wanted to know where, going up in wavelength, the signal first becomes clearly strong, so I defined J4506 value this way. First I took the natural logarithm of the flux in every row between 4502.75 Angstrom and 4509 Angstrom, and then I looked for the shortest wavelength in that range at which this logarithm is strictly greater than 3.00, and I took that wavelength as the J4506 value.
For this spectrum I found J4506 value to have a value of 4503.27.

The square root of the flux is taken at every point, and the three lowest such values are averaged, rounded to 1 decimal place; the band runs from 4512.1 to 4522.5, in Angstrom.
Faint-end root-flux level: 4.4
